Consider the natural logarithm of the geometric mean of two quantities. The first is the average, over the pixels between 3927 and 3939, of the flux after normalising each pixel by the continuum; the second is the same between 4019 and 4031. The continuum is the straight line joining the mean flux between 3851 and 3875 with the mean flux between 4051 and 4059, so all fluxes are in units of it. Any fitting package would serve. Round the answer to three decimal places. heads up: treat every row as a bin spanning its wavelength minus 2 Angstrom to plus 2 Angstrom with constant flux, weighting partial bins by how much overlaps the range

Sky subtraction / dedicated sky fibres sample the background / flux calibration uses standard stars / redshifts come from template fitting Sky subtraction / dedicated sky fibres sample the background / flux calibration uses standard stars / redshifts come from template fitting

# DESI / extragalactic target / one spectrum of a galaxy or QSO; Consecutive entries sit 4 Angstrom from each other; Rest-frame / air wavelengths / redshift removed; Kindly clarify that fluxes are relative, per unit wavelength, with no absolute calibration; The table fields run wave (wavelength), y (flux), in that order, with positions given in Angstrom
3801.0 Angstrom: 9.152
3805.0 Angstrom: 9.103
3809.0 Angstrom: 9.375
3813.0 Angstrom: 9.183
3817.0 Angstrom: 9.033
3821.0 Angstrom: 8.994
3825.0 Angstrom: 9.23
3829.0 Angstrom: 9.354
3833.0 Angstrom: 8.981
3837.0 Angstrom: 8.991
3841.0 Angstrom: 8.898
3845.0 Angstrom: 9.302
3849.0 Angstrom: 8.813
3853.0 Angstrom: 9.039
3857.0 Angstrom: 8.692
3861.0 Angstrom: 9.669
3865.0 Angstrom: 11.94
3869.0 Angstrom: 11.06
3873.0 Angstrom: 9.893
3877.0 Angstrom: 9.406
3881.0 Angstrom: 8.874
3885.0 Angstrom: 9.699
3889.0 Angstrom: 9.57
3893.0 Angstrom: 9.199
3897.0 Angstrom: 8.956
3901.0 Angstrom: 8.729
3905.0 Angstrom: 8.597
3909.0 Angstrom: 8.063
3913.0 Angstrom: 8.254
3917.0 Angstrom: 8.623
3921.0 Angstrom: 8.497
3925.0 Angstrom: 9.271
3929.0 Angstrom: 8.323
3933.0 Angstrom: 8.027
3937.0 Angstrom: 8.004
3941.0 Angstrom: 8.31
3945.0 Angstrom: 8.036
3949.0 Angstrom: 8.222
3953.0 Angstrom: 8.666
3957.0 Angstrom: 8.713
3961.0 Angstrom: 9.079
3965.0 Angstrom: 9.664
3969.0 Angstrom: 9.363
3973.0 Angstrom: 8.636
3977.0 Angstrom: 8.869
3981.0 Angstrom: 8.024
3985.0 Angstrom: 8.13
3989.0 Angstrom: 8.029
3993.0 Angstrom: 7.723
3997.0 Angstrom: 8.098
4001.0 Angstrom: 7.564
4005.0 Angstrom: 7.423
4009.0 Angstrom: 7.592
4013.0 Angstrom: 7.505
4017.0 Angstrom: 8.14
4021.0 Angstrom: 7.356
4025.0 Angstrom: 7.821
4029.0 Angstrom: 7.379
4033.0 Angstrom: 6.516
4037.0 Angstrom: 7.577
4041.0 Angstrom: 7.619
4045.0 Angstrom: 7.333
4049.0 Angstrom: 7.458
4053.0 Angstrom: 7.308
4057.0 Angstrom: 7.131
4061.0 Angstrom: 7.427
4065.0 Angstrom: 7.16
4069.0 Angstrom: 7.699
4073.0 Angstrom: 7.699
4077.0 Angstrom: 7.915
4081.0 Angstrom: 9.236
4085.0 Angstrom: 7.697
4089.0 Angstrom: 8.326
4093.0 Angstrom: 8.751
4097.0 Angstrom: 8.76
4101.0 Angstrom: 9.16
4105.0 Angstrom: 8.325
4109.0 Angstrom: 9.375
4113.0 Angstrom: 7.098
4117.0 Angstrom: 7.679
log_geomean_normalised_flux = -0.062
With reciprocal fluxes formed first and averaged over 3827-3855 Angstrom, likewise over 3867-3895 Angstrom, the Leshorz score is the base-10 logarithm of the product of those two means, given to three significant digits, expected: -1.94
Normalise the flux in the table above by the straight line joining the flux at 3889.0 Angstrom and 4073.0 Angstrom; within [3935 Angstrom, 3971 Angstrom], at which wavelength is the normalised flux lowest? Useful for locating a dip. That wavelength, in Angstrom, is 3937.0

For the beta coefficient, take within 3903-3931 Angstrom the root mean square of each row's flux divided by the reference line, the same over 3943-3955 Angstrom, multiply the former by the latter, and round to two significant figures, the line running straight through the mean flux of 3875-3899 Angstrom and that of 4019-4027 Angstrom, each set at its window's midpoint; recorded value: 0.94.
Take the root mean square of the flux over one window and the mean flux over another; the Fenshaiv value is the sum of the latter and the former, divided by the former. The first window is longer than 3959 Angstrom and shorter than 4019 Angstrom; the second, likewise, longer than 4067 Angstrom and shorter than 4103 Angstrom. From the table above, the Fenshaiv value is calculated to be 2.01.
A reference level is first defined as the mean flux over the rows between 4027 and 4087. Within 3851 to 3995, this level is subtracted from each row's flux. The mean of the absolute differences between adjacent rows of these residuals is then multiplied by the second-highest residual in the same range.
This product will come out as 1.7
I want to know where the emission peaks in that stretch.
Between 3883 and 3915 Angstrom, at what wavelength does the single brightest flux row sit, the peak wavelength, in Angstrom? 3885.0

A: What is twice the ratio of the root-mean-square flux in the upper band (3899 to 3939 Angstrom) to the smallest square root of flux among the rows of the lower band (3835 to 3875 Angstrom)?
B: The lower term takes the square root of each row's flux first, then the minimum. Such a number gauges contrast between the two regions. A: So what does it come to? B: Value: 5.7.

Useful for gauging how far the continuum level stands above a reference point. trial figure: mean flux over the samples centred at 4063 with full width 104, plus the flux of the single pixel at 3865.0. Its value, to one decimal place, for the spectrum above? 19.8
